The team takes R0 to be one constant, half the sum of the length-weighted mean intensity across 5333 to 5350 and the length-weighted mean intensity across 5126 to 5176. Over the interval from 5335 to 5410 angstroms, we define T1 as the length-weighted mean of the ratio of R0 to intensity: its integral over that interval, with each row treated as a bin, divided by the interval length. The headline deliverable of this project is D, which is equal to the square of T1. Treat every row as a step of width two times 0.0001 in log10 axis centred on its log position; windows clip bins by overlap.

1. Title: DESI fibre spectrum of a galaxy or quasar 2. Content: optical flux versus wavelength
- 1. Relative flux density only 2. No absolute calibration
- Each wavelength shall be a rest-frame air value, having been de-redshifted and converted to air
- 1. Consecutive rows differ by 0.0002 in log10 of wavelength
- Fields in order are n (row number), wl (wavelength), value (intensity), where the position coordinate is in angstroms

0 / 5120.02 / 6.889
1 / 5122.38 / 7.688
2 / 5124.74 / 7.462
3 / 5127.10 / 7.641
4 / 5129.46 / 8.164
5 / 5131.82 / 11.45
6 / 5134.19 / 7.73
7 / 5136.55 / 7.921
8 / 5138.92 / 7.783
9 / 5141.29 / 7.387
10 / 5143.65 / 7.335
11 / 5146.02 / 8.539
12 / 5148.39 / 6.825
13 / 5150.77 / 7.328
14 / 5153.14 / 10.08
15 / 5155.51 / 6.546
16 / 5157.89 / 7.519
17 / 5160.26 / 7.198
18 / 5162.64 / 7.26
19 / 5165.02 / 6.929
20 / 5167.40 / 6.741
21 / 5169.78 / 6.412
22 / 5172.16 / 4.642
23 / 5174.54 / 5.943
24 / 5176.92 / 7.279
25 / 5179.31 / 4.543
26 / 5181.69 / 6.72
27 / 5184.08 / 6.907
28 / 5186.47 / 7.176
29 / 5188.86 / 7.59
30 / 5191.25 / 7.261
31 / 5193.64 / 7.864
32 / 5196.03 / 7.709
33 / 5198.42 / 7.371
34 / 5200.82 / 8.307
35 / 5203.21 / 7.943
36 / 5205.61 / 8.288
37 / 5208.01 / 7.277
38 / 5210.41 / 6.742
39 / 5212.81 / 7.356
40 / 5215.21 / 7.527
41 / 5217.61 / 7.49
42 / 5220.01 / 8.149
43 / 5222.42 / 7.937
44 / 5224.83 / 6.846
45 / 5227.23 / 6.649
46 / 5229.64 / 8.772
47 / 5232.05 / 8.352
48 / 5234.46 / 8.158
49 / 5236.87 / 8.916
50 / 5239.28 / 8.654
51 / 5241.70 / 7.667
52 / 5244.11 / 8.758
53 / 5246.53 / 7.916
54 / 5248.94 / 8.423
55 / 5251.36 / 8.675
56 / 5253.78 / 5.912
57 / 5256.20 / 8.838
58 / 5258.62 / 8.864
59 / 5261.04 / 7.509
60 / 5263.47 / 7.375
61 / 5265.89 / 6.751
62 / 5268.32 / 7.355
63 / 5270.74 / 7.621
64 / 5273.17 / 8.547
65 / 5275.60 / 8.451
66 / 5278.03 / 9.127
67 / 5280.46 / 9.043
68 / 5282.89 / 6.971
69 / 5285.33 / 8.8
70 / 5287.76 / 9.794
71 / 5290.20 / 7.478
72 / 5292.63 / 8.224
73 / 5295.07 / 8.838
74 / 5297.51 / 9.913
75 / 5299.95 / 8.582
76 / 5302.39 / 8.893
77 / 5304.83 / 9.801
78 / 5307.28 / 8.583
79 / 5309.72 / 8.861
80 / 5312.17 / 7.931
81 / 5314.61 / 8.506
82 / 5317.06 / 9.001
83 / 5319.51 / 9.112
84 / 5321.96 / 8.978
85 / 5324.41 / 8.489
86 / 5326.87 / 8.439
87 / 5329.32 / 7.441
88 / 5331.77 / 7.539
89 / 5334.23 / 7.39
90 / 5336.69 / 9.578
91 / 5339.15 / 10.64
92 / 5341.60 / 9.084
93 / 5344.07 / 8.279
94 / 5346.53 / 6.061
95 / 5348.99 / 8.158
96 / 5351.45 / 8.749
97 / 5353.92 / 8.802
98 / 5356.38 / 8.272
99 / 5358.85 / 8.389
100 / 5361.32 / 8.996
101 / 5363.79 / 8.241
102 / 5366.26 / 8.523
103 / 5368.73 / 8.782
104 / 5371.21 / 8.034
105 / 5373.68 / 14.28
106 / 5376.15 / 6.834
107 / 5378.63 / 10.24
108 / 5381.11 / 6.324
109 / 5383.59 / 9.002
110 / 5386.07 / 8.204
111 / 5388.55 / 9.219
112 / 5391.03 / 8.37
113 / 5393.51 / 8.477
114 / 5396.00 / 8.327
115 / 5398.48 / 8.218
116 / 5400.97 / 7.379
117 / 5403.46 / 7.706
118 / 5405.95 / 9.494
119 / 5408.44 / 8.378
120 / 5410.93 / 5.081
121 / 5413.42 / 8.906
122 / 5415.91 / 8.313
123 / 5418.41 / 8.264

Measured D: 0.90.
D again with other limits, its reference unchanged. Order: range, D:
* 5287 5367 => 0.88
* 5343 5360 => 1.00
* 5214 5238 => 1.04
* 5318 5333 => 0.92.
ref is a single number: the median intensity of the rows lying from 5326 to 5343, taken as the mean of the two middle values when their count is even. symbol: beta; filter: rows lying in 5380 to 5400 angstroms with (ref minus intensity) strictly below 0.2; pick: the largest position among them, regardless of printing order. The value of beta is 5396.00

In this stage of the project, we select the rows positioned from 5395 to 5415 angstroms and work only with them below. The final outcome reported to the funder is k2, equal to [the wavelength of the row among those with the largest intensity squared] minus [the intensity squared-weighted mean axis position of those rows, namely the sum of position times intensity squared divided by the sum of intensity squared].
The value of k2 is 1.4 angstroms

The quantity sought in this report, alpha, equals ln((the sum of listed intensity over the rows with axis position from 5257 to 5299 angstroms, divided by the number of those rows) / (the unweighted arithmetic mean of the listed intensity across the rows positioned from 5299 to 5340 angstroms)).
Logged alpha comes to -0.05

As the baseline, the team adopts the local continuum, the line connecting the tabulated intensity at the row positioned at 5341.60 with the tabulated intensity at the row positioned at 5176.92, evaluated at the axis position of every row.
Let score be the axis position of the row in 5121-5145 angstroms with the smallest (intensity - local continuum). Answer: 5143.65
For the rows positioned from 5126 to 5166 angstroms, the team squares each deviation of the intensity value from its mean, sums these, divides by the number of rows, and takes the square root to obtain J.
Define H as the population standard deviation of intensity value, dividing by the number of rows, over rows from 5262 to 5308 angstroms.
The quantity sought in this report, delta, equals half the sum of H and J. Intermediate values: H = 0.9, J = 1.18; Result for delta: 1.1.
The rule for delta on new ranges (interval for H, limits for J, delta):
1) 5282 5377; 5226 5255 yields 1.1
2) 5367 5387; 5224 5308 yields 1.6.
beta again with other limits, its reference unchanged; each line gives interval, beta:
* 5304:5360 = 5358.85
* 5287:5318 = 5317.06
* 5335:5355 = 5353.92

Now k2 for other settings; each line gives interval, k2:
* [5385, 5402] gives -4.6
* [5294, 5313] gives -5.7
